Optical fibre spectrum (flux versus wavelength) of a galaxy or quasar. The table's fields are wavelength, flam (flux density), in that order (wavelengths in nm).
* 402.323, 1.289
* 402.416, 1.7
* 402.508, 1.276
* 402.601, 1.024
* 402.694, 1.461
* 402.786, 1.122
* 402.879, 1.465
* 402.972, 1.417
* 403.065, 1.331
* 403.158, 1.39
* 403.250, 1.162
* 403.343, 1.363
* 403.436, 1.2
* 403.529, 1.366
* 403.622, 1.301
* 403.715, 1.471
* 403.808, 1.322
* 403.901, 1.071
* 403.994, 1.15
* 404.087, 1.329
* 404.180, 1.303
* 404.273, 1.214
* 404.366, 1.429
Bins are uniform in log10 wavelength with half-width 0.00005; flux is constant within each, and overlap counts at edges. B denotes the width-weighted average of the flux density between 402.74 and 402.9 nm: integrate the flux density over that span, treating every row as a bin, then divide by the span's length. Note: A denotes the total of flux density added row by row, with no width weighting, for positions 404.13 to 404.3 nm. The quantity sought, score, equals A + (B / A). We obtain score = 3.02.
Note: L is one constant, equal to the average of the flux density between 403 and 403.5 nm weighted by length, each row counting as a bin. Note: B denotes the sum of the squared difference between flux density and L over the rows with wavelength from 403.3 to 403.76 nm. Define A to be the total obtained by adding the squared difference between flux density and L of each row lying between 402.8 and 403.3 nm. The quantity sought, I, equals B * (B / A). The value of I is 0.034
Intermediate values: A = 0.07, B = 0.049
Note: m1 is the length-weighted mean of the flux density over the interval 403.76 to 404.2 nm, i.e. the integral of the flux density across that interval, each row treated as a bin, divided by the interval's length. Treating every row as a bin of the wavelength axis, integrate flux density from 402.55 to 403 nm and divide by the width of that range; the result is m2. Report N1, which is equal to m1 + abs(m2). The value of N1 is 2.52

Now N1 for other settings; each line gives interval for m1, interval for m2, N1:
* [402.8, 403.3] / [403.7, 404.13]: 2.59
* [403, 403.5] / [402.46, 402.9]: 2.56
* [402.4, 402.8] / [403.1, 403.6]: 2.60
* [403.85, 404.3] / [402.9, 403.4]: 2.55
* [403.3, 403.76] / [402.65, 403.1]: 2.70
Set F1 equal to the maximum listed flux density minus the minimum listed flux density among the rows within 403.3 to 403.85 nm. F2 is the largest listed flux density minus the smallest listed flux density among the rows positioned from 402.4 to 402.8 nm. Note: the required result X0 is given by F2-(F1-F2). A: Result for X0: 1.1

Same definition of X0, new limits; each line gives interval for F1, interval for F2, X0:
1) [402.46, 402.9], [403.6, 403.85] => -0.1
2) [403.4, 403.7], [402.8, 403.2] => 0.1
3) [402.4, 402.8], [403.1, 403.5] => -0.2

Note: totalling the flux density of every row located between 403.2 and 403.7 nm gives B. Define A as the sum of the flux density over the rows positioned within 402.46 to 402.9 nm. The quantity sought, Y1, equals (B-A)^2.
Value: 0.00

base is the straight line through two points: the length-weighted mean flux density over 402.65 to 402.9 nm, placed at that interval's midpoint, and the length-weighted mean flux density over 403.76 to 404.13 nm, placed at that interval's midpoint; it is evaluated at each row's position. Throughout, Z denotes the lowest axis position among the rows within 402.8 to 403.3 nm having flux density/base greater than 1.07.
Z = 402.879 nm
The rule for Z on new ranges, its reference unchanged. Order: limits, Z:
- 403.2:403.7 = 403.529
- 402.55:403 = 402.694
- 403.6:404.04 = 403.715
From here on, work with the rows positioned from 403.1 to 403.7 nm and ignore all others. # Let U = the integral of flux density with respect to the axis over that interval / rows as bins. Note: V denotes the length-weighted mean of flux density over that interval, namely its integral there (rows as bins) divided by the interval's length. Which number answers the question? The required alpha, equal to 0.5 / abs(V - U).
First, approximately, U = 0.78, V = 1.31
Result 0.96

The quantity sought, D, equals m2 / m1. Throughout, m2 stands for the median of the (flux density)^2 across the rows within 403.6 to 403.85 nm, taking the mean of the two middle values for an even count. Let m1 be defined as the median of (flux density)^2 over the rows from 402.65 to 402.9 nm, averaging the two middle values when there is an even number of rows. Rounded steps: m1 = 2.1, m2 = 1.75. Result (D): 0.82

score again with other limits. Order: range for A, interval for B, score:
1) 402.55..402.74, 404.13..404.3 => 2.99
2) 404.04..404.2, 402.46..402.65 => 3.07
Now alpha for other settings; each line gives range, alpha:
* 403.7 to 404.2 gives 0.79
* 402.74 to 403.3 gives 0.86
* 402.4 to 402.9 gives 0.76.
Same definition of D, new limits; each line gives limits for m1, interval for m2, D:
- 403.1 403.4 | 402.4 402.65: 0.88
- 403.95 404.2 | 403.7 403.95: 1.03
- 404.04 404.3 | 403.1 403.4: 1.09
